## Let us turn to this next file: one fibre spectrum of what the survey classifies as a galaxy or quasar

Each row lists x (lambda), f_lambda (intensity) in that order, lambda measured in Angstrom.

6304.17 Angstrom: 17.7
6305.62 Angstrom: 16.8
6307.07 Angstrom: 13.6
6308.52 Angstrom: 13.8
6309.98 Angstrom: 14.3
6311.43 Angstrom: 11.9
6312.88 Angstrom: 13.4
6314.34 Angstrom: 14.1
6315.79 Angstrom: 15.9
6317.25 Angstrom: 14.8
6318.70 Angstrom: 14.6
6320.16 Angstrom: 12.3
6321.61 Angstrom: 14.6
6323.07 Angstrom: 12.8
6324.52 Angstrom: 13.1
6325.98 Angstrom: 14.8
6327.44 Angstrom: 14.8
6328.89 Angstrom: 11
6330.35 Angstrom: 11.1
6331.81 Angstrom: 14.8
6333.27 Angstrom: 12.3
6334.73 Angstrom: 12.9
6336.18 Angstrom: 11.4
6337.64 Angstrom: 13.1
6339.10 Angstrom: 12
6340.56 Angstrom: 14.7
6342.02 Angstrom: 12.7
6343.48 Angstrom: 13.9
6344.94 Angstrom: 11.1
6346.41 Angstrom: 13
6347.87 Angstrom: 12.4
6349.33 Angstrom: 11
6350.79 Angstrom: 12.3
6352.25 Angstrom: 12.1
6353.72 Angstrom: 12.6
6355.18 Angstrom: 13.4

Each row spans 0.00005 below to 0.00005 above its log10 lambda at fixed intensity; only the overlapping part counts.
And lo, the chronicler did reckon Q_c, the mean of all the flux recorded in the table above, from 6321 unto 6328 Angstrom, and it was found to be 14.0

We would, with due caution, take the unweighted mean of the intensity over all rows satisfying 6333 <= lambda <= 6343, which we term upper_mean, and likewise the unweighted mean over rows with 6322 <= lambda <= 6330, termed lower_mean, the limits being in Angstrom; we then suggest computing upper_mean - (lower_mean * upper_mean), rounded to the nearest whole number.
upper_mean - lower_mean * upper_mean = -157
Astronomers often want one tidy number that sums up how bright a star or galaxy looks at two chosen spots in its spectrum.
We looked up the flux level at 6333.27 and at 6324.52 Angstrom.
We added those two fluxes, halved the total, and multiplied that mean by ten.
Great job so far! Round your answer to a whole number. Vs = 127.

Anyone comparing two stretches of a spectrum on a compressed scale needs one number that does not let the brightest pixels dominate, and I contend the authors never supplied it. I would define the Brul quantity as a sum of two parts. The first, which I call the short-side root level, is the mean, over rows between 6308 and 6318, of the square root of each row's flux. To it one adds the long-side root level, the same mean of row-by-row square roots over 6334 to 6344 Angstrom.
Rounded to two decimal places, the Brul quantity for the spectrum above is 7.34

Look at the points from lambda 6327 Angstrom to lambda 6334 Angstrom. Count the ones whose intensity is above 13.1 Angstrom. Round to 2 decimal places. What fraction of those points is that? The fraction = 0.40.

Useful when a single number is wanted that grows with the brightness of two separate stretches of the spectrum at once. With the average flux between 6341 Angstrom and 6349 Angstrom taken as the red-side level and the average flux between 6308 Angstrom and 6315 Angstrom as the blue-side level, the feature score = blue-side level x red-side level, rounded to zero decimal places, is 170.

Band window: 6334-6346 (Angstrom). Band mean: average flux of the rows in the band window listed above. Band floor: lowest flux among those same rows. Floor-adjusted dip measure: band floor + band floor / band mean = 12.0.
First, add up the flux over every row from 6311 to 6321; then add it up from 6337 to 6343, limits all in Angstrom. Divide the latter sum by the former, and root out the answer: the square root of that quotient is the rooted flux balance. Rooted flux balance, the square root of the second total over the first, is 0.74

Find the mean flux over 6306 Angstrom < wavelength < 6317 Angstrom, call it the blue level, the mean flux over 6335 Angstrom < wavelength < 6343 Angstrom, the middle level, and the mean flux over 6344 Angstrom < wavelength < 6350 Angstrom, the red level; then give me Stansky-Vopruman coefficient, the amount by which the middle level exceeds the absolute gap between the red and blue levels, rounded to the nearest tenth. 10.8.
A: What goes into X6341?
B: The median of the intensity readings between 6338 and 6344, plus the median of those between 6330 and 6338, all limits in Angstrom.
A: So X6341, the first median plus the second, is 25.9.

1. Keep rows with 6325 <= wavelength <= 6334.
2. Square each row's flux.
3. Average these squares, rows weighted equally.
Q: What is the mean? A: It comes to 175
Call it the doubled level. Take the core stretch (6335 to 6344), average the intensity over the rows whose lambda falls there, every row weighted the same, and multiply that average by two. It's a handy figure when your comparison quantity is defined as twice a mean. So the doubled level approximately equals 25.9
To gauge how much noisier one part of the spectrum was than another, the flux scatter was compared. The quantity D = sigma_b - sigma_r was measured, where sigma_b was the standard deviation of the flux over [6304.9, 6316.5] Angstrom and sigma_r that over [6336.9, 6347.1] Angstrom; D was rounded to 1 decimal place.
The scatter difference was 0.3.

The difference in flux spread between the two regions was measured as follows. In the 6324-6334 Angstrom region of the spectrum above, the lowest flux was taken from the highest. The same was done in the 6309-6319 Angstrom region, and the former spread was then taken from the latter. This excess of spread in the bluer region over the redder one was 0.2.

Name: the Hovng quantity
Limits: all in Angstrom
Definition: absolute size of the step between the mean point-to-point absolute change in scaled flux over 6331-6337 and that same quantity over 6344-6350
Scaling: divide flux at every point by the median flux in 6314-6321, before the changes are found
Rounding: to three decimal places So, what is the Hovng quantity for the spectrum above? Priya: 0.016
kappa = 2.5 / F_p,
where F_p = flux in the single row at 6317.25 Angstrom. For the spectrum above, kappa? 0.17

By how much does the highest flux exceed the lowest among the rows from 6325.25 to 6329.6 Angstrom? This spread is 3.8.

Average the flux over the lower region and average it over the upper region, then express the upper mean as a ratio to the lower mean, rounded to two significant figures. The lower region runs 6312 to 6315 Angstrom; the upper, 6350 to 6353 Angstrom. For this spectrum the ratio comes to 0.89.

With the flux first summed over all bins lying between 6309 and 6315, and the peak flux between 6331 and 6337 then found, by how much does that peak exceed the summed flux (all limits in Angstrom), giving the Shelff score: -38.9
